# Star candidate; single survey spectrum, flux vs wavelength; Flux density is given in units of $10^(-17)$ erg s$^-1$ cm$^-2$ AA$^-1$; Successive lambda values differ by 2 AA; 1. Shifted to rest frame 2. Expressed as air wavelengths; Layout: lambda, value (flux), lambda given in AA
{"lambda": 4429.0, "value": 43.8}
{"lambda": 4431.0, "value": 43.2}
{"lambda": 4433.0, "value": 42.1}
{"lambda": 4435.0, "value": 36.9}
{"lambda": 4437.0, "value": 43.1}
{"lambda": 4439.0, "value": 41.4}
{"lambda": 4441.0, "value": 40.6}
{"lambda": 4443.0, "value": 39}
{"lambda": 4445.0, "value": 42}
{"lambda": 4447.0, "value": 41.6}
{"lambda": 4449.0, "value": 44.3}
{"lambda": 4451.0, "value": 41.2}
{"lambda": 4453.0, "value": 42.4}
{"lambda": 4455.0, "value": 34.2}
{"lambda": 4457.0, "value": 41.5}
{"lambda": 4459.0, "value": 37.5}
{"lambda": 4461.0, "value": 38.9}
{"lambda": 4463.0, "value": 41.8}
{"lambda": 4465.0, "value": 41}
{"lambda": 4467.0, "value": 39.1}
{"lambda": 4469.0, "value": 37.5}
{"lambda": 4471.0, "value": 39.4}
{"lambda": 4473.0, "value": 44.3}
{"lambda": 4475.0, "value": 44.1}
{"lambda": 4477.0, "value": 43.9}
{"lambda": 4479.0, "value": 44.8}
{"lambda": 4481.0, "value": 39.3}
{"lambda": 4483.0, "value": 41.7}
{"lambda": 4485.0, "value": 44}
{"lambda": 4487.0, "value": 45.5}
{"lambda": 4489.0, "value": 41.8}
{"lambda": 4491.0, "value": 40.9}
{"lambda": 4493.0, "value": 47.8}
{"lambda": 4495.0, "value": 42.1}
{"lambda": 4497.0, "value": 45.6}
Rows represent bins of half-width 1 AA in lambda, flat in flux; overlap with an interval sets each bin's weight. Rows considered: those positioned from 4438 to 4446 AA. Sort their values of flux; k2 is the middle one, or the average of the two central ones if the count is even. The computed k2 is 41.0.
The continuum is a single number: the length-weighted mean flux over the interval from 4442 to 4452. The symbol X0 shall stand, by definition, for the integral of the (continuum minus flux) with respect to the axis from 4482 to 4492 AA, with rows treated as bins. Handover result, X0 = -12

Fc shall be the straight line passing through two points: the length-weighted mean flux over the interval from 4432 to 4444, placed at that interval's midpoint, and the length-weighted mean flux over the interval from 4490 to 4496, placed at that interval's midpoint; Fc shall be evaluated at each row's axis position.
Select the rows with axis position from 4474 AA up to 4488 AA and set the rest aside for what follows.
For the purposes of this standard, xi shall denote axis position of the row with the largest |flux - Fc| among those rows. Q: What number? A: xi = 4481.0 AA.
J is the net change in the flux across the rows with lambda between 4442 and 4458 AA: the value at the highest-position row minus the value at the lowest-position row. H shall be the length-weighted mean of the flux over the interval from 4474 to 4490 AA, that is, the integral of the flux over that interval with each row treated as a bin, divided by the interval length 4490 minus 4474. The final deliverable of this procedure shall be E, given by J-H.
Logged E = -41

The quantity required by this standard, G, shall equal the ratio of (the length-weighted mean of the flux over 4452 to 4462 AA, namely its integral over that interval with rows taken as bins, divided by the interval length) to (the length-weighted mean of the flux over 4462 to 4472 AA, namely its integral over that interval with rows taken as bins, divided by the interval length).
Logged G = 0.98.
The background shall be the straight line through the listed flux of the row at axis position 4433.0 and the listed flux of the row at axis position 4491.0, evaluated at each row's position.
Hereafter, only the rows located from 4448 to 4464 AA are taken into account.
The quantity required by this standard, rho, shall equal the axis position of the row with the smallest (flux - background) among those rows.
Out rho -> 4455.0 AA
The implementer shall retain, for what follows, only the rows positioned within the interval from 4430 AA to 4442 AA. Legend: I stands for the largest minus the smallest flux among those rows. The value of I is 6.3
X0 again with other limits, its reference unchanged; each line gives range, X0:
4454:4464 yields 28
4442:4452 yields 0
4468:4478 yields -2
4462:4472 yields 19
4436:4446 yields 4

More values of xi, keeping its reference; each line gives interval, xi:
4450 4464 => 4455.0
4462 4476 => 4469.0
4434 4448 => 4435.0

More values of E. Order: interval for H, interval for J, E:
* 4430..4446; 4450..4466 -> -41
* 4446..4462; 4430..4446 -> -41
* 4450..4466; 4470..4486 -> -35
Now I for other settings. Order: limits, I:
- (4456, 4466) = 4.3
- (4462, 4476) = 6.8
